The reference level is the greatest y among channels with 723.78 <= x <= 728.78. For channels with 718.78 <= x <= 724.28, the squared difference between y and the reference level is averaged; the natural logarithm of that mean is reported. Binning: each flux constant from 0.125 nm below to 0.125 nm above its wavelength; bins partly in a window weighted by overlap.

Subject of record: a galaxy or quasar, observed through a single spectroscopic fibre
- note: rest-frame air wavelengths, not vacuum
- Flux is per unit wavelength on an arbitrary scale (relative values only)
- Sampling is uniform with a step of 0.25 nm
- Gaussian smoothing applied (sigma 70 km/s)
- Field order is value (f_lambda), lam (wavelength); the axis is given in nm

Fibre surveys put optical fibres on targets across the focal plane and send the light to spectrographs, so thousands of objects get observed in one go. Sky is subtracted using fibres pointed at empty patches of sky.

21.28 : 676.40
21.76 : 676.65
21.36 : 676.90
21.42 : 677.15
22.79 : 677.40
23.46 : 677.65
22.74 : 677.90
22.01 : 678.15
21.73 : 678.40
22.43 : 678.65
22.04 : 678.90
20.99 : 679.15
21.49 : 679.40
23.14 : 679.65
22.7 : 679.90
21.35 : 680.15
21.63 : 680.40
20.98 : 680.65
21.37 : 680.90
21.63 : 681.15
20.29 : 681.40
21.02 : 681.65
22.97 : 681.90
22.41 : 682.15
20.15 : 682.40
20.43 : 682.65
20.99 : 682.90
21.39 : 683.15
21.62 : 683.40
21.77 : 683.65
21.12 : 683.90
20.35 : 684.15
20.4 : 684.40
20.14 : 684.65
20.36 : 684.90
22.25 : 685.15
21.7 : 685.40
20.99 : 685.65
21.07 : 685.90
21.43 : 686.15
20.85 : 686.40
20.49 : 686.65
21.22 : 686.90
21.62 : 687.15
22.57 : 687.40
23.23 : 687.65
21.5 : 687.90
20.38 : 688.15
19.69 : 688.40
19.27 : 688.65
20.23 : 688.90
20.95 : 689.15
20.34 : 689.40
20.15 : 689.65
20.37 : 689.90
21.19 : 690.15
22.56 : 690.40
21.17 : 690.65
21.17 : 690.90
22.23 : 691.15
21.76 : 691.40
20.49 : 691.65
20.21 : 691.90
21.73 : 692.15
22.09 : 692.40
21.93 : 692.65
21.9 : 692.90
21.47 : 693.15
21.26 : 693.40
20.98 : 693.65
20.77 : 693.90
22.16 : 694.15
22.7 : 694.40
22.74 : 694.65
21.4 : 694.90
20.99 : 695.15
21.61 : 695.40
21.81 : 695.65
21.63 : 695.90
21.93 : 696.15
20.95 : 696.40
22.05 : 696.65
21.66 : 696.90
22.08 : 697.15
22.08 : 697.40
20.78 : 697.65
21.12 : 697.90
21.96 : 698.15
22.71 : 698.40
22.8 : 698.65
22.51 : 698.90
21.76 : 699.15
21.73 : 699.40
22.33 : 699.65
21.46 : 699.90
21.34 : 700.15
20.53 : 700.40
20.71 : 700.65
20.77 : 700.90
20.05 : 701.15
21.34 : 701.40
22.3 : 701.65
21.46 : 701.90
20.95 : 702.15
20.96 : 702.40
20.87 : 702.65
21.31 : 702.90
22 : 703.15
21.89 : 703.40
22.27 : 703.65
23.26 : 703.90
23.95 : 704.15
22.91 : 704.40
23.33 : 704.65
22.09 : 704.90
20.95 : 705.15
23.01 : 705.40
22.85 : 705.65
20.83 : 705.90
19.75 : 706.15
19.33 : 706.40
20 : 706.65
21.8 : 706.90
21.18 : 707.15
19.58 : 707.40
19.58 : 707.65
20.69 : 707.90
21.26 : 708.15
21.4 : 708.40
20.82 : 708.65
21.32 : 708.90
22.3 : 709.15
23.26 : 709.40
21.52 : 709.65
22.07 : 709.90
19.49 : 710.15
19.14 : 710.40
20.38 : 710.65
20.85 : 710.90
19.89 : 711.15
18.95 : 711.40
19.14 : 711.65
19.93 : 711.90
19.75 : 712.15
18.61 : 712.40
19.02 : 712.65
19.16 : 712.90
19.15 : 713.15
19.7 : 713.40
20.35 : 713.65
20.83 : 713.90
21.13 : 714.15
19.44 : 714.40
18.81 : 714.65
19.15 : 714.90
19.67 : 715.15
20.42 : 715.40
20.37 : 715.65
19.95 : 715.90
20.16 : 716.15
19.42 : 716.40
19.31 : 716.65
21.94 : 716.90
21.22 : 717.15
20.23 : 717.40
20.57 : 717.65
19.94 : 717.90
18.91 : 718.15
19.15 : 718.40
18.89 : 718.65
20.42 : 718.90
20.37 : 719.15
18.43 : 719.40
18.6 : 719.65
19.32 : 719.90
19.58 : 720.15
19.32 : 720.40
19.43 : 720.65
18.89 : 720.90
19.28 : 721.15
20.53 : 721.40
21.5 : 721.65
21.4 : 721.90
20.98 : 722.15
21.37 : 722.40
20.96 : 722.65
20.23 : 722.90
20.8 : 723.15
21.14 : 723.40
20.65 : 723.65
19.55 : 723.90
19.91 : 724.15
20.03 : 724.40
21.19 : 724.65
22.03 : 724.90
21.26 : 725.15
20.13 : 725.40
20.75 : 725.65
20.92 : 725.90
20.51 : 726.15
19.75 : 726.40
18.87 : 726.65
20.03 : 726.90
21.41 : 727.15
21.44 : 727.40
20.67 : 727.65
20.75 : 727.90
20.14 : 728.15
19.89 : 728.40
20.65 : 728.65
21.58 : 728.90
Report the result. 1.5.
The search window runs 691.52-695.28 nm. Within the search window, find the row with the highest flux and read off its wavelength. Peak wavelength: 694.65 nm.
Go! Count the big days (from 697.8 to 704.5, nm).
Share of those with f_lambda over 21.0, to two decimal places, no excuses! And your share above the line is 0.74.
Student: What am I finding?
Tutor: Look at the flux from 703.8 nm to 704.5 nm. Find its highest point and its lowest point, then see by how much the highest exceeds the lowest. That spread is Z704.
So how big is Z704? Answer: 1.0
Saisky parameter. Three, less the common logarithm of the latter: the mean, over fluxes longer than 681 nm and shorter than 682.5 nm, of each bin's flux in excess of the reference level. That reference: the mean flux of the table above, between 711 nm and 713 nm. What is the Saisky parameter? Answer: 2.68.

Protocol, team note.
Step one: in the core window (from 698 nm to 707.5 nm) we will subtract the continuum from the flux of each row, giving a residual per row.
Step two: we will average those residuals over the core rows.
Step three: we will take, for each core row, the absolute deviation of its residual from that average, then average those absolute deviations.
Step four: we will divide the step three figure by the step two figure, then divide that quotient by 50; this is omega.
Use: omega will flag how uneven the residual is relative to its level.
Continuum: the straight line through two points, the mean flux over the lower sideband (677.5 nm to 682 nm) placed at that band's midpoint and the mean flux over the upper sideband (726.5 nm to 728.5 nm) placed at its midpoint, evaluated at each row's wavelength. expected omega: 0.041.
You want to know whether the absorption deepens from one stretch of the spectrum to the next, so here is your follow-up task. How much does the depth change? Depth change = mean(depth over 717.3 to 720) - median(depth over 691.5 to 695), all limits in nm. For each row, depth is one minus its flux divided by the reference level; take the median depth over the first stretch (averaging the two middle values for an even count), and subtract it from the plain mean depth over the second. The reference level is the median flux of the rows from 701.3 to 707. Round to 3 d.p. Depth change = 0.095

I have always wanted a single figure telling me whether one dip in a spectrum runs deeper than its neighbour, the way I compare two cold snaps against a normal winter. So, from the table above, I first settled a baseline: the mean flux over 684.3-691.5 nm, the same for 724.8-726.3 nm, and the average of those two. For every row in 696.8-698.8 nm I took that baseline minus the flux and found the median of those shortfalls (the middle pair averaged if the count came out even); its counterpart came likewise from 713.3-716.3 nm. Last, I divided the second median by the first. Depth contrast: -0.9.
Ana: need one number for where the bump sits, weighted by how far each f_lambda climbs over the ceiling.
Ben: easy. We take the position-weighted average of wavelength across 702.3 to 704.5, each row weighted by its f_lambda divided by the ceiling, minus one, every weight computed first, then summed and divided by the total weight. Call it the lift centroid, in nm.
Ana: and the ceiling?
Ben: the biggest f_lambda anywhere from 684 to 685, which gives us 703.74 nm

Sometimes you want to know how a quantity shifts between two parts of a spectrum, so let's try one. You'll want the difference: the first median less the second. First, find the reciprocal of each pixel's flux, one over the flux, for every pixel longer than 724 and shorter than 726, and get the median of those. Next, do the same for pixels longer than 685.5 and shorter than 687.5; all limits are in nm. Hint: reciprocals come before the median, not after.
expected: 0.001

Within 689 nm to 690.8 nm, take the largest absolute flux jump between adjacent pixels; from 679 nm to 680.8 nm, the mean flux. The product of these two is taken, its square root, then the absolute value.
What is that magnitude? 5.5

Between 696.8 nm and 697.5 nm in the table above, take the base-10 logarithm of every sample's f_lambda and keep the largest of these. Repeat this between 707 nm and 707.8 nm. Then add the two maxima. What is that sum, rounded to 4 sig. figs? 2.670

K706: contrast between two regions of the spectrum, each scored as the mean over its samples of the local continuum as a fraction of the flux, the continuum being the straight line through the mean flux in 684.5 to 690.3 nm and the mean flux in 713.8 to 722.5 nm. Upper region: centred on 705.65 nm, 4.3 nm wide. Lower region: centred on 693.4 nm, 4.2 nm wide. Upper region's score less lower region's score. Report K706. -0.016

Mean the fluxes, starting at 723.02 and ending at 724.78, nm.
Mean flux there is 20.5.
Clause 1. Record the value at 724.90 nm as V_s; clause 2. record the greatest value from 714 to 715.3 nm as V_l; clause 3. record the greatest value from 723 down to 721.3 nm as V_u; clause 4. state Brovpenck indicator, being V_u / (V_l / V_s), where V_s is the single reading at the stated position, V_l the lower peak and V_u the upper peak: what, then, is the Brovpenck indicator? 22.4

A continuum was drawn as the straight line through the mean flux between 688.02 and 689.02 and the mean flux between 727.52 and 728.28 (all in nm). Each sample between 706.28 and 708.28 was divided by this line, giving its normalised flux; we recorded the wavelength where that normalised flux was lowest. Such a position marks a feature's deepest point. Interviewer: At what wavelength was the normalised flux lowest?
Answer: 706.40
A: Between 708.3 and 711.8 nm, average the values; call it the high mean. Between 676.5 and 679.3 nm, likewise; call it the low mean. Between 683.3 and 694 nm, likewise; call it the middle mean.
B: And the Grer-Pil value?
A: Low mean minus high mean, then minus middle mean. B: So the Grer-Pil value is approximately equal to -19.8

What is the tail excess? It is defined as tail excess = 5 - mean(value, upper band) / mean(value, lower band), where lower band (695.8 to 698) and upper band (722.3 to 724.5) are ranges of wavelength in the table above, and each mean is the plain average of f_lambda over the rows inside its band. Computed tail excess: 4.05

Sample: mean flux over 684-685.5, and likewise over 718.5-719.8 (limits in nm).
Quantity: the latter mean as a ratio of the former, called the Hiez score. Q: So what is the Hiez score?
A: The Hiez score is 0.927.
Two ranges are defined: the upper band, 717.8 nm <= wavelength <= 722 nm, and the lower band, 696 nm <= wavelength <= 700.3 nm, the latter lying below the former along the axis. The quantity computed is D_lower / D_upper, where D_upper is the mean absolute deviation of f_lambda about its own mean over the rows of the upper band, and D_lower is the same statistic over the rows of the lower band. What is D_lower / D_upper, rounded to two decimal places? 0.62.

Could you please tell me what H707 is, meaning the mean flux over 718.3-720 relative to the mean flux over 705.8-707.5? 0.95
